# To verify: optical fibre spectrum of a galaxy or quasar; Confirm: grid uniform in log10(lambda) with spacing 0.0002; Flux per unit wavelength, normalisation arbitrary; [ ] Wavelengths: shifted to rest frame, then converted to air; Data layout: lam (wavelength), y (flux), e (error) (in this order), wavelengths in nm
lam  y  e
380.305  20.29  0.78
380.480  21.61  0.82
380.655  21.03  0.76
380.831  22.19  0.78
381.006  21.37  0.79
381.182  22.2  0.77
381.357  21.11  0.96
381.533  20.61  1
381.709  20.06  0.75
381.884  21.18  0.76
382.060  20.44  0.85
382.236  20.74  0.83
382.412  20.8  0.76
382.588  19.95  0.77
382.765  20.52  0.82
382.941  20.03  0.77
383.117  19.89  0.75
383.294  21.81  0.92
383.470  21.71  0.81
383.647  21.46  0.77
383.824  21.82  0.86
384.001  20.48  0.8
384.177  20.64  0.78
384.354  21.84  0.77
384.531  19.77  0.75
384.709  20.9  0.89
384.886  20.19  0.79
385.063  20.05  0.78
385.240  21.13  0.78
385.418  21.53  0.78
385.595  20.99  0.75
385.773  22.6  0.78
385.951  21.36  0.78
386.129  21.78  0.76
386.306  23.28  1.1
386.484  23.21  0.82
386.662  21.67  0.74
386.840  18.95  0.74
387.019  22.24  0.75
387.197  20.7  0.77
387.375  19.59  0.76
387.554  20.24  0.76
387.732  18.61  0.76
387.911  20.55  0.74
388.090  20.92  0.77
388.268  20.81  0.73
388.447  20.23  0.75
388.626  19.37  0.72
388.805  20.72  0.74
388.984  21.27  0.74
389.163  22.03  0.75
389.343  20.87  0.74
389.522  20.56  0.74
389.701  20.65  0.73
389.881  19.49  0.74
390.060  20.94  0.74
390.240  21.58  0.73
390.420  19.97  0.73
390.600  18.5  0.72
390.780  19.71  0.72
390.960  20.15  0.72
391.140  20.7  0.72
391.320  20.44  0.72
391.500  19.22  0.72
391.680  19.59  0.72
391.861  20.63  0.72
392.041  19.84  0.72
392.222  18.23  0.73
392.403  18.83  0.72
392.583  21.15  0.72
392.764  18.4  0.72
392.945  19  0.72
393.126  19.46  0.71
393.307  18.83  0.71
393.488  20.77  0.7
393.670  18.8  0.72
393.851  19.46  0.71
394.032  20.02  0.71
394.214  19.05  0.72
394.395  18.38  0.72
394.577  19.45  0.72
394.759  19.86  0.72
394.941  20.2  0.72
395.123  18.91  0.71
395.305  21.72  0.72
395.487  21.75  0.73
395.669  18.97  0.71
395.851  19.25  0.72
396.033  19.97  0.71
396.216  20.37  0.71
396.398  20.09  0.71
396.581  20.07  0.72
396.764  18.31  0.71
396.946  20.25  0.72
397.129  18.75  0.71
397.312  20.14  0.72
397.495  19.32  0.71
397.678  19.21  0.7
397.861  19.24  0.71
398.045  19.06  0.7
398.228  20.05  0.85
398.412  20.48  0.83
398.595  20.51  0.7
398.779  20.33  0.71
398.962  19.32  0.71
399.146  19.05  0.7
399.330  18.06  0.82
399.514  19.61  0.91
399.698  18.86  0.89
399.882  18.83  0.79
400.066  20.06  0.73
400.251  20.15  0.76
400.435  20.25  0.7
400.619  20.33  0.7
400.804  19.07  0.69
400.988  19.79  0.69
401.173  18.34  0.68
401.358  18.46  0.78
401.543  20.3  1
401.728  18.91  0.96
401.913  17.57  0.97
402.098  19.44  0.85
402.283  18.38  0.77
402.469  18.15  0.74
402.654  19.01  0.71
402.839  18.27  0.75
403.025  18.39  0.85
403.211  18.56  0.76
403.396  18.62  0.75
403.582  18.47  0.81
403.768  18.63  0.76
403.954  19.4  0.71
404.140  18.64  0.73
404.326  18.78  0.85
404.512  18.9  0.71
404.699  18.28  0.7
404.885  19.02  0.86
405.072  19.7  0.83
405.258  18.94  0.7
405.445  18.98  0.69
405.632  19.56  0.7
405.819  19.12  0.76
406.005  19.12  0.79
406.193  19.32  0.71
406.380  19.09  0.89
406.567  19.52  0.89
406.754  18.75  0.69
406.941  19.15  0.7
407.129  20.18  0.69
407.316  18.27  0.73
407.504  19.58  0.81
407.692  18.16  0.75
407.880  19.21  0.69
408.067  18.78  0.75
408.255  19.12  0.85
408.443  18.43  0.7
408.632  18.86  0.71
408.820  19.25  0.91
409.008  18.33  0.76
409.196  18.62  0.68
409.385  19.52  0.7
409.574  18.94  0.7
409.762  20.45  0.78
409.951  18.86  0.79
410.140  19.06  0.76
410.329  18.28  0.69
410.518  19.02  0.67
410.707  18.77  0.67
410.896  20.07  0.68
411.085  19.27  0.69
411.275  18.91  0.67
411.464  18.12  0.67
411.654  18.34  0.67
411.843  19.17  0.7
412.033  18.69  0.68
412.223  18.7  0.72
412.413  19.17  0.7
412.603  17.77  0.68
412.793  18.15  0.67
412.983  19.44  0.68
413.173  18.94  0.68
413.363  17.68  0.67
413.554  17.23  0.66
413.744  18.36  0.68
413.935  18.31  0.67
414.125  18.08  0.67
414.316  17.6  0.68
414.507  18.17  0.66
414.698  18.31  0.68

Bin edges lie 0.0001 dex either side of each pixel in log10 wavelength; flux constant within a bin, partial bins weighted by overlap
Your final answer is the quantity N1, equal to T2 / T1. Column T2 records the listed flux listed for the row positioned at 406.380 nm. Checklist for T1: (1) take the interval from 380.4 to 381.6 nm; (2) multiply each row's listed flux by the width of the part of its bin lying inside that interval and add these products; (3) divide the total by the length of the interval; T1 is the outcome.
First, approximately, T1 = 21.5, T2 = 19.09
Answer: 0.89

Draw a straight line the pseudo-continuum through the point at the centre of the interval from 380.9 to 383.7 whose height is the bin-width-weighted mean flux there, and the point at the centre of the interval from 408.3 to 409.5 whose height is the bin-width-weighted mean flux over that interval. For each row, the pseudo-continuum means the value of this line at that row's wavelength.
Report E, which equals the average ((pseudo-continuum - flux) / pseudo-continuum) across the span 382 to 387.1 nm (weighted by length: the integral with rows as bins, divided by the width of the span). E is -0.019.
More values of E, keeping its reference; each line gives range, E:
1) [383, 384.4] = -0.019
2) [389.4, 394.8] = 0.020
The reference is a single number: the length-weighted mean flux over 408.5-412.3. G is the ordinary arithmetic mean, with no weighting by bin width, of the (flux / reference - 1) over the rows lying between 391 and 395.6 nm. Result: 0.04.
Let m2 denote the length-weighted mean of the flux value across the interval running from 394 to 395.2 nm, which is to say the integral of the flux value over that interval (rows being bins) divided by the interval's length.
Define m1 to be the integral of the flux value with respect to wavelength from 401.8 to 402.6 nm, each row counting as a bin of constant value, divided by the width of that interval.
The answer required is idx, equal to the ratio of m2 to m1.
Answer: 1.05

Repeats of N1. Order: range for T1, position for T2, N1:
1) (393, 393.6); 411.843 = 0.98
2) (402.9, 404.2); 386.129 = 1.17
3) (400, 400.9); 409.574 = 0.95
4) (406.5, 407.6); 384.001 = 1.06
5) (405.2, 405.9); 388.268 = 1.09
